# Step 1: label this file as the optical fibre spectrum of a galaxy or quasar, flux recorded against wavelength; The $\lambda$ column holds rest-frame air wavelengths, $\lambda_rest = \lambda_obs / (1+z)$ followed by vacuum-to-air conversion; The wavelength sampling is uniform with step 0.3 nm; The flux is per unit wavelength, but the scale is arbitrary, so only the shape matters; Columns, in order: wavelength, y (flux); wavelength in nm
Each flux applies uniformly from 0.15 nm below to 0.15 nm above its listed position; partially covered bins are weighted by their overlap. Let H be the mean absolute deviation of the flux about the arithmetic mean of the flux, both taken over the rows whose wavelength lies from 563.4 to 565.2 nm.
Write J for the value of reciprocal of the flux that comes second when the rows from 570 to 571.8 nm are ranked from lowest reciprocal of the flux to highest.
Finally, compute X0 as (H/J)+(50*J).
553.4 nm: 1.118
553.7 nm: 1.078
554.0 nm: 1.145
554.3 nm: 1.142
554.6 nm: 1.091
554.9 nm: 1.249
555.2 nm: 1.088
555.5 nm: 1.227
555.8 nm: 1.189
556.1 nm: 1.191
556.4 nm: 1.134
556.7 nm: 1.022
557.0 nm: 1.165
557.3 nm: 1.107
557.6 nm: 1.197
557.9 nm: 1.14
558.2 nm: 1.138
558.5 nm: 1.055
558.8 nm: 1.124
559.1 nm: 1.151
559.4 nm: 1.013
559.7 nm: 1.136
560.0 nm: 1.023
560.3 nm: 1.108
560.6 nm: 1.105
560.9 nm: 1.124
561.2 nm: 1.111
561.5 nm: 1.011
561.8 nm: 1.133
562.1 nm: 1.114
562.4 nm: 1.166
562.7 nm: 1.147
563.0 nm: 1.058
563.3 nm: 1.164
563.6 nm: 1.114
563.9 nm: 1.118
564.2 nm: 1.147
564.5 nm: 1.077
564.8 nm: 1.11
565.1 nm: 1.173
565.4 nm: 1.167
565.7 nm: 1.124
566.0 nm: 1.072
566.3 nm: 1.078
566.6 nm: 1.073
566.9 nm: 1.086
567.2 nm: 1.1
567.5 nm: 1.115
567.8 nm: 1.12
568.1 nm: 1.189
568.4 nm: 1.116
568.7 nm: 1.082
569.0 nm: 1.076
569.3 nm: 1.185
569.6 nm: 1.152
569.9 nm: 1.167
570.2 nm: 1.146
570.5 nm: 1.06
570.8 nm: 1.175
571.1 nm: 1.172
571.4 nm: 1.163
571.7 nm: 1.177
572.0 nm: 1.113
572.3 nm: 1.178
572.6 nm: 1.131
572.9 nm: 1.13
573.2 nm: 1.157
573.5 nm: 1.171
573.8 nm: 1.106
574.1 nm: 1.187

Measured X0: 42.6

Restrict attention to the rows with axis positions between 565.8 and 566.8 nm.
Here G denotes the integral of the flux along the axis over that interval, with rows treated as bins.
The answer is 1.08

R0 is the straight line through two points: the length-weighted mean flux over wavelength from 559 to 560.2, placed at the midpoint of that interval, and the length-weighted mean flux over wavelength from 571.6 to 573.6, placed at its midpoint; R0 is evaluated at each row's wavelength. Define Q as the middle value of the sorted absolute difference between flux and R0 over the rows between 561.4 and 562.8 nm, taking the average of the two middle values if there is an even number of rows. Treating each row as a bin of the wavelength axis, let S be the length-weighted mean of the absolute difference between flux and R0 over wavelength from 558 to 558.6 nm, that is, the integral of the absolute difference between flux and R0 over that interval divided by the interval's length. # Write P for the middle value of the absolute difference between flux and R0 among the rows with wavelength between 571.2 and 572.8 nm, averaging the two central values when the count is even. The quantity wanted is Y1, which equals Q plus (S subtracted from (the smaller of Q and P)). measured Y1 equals 0.034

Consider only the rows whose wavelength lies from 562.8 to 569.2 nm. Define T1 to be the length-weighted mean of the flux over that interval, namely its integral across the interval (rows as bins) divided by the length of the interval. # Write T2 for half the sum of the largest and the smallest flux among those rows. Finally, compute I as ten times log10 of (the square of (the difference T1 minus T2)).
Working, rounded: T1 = 1.11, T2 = 1.12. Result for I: -40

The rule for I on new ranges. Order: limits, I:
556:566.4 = -40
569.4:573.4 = -31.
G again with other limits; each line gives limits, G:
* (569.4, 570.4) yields 1.15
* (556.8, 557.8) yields 1.15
